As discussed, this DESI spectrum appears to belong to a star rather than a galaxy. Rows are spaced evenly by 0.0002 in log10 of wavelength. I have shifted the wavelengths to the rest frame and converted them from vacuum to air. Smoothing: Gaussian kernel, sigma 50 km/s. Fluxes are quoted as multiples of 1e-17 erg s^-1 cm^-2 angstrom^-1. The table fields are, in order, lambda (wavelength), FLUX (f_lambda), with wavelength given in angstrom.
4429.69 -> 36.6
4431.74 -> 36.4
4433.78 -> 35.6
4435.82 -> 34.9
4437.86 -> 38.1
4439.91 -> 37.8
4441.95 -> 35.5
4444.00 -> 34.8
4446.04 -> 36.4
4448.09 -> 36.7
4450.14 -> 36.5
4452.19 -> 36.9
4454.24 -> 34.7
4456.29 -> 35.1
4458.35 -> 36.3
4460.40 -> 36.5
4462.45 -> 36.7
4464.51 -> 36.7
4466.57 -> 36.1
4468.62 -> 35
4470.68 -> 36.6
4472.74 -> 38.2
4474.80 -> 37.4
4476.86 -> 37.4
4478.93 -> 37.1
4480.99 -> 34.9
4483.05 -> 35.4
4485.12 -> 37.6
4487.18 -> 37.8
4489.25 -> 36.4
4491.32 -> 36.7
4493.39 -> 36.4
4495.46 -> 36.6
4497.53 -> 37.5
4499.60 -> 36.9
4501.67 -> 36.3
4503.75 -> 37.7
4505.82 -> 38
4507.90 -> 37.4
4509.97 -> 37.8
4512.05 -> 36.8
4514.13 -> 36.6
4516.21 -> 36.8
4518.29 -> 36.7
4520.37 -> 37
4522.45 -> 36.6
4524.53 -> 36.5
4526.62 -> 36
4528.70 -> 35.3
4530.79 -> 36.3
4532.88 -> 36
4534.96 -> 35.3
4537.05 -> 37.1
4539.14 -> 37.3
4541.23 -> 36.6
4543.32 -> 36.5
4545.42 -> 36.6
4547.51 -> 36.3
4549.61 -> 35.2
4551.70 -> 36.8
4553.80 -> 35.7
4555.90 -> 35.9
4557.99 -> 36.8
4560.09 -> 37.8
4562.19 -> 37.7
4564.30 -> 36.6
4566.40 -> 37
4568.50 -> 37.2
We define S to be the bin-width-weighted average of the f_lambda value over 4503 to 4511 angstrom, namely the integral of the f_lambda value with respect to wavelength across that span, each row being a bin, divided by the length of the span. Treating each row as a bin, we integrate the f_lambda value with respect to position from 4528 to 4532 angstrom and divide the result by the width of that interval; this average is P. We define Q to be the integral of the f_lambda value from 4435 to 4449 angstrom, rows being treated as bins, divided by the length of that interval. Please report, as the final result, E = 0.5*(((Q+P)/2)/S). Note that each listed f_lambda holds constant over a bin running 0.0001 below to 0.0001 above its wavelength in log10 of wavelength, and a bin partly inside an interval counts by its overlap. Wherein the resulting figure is 0.478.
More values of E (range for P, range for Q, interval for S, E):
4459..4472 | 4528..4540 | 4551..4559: 0.500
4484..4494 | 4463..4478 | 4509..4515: 0.498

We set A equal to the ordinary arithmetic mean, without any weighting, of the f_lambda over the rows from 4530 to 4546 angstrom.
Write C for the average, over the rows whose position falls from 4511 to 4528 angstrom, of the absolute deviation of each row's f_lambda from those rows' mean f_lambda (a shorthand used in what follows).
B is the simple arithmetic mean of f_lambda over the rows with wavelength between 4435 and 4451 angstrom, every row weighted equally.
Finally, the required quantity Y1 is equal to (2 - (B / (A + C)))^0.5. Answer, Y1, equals 1.00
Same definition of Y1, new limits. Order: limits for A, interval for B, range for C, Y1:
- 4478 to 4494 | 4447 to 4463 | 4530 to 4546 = 1.01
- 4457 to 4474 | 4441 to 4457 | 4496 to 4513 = 1.02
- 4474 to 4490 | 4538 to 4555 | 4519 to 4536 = 1.01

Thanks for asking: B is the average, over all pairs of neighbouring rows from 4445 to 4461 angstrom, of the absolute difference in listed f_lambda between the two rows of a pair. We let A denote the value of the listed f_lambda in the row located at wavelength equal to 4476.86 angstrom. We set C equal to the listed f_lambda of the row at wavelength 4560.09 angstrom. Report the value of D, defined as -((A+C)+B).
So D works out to -75.9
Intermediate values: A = 37.4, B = 0.70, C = 37.8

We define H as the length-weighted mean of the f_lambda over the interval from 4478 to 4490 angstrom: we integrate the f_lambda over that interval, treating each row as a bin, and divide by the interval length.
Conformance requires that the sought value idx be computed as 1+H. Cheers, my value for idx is 37.5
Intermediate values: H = 36.5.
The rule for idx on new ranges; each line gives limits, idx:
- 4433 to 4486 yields 37.3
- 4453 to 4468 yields 37.0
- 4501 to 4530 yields 37.8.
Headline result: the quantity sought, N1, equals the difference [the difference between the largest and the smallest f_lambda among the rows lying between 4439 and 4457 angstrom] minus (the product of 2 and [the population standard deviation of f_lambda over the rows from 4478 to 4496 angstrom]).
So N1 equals 1.3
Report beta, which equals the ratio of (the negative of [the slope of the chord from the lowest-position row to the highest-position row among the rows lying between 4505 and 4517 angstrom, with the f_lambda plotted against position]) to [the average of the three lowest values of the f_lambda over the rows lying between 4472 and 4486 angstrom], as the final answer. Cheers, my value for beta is 0.0032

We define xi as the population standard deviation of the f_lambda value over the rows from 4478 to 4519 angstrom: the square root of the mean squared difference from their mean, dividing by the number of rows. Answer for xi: 0.77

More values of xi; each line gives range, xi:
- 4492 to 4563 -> 0.72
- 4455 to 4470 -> 0.67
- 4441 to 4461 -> 0.79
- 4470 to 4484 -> 1.09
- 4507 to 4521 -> 0.40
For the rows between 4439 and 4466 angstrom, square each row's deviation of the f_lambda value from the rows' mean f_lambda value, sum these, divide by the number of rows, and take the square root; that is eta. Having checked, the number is 0.9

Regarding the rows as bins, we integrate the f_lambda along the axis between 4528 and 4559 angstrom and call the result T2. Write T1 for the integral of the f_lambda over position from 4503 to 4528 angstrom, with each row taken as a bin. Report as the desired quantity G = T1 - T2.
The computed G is -200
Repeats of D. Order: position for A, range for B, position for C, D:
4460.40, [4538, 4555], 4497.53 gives -74.7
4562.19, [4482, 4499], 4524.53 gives -75.0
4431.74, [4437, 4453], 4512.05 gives -74.0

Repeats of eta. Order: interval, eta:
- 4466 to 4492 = 1.0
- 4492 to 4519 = 0.5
